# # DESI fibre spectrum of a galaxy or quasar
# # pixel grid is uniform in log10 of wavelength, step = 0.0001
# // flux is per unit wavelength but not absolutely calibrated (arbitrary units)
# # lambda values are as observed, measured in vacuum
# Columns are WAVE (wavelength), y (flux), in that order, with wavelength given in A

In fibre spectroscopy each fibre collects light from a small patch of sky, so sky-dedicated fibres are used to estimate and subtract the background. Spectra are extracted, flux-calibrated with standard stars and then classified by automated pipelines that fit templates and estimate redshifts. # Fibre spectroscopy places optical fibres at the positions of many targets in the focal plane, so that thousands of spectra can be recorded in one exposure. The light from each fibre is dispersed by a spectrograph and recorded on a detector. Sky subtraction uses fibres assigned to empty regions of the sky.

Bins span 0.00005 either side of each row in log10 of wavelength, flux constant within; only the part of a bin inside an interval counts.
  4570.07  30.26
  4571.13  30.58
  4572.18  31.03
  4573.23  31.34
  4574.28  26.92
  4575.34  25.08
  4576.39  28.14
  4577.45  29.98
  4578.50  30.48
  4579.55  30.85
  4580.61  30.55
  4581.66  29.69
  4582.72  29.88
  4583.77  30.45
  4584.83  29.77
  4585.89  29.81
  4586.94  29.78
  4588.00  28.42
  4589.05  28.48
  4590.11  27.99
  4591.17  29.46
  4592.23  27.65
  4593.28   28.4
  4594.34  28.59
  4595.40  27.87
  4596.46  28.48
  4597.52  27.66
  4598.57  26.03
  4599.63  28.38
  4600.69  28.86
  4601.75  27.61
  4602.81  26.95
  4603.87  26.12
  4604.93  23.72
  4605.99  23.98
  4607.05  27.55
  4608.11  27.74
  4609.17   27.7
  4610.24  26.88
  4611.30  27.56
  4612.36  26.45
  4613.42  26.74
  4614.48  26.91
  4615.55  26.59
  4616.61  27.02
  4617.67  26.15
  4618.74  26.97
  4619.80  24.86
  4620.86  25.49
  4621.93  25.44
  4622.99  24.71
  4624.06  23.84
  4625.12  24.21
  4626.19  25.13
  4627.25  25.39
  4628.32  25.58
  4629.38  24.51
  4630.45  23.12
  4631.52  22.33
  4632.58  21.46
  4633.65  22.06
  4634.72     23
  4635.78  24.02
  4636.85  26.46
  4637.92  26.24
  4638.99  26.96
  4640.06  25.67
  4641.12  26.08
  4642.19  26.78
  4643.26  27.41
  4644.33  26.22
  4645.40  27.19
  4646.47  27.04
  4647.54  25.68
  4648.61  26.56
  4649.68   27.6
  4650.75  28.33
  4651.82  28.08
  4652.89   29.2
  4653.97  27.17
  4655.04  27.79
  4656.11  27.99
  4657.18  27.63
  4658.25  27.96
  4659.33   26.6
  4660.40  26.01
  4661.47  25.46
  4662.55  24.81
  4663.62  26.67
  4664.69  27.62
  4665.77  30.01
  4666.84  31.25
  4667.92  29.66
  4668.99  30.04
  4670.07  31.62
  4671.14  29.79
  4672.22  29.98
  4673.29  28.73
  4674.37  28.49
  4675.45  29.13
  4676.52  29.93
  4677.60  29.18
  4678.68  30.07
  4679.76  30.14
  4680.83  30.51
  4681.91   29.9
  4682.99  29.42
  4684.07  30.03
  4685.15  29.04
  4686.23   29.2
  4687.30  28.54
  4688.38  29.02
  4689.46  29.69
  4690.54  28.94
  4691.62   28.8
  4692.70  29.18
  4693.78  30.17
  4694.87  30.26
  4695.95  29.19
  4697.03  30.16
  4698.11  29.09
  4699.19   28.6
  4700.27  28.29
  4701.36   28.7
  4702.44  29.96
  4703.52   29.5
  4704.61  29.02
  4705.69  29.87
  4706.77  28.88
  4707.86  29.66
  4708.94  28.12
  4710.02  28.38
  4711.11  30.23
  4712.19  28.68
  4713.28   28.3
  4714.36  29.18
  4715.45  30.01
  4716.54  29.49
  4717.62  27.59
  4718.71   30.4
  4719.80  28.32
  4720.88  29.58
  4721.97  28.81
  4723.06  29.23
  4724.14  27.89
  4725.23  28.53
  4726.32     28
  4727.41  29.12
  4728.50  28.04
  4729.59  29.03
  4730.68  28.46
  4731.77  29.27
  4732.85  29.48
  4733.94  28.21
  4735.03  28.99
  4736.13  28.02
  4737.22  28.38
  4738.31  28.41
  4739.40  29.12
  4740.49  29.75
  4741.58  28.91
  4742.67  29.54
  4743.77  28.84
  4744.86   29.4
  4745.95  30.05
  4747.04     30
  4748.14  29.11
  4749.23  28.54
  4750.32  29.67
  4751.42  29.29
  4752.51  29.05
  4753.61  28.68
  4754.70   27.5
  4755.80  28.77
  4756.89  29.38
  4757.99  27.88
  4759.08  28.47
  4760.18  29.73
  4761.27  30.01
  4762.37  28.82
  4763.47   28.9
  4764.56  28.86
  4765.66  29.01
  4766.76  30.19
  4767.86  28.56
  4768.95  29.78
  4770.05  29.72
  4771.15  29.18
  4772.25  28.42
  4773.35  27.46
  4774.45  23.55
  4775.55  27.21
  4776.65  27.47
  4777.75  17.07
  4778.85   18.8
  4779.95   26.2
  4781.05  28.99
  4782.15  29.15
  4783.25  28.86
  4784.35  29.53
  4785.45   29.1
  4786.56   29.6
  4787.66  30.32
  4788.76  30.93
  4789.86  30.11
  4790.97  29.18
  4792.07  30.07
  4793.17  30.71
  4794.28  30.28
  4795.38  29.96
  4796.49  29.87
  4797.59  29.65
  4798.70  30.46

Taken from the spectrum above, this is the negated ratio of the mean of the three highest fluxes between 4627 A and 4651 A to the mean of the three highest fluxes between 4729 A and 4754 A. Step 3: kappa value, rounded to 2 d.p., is -0.93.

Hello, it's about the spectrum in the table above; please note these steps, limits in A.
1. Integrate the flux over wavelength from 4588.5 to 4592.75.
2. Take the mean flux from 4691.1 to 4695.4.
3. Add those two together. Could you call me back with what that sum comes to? 150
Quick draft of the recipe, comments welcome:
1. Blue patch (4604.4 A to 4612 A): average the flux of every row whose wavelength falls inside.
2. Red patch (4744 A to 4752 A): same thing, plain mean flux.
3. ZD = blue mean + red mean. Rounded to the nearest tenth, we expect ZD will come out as 55.9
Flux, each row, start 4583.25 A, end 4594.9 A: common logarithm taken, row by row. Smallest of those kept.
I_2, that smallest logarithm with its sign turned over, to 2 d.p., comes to -1.44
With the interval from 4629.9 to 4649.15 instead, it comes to -1.33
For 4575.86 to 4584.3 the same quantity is -1.45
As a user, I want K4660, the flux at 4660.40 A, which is 26.01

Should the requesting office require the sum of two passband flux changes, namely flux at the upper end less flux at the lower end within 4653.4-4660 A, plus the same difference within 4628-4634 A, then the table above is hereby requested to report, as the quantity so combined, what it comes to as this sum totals -4.1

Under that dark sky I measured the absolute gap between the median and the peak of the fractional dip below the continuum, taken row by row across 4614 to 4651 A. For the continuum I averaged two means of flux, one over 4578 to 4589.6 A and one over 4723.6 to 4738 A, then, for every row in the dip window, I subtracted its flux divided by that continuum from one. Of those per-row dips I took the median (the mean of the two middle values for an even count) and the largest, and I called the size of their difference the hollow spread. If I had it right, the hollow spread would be 0.14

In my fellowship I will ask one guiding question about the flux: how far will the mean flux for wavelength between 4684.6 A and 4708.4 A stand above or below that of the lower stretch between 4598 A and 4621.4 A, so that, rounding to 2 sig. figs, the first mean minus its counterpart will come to 2.6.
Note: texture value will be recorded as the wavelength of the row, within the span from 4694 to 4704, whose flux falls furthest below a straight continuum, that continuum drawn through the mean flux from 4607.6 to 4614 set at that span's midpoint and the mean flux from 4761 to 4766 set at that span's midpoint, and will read 4700.27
